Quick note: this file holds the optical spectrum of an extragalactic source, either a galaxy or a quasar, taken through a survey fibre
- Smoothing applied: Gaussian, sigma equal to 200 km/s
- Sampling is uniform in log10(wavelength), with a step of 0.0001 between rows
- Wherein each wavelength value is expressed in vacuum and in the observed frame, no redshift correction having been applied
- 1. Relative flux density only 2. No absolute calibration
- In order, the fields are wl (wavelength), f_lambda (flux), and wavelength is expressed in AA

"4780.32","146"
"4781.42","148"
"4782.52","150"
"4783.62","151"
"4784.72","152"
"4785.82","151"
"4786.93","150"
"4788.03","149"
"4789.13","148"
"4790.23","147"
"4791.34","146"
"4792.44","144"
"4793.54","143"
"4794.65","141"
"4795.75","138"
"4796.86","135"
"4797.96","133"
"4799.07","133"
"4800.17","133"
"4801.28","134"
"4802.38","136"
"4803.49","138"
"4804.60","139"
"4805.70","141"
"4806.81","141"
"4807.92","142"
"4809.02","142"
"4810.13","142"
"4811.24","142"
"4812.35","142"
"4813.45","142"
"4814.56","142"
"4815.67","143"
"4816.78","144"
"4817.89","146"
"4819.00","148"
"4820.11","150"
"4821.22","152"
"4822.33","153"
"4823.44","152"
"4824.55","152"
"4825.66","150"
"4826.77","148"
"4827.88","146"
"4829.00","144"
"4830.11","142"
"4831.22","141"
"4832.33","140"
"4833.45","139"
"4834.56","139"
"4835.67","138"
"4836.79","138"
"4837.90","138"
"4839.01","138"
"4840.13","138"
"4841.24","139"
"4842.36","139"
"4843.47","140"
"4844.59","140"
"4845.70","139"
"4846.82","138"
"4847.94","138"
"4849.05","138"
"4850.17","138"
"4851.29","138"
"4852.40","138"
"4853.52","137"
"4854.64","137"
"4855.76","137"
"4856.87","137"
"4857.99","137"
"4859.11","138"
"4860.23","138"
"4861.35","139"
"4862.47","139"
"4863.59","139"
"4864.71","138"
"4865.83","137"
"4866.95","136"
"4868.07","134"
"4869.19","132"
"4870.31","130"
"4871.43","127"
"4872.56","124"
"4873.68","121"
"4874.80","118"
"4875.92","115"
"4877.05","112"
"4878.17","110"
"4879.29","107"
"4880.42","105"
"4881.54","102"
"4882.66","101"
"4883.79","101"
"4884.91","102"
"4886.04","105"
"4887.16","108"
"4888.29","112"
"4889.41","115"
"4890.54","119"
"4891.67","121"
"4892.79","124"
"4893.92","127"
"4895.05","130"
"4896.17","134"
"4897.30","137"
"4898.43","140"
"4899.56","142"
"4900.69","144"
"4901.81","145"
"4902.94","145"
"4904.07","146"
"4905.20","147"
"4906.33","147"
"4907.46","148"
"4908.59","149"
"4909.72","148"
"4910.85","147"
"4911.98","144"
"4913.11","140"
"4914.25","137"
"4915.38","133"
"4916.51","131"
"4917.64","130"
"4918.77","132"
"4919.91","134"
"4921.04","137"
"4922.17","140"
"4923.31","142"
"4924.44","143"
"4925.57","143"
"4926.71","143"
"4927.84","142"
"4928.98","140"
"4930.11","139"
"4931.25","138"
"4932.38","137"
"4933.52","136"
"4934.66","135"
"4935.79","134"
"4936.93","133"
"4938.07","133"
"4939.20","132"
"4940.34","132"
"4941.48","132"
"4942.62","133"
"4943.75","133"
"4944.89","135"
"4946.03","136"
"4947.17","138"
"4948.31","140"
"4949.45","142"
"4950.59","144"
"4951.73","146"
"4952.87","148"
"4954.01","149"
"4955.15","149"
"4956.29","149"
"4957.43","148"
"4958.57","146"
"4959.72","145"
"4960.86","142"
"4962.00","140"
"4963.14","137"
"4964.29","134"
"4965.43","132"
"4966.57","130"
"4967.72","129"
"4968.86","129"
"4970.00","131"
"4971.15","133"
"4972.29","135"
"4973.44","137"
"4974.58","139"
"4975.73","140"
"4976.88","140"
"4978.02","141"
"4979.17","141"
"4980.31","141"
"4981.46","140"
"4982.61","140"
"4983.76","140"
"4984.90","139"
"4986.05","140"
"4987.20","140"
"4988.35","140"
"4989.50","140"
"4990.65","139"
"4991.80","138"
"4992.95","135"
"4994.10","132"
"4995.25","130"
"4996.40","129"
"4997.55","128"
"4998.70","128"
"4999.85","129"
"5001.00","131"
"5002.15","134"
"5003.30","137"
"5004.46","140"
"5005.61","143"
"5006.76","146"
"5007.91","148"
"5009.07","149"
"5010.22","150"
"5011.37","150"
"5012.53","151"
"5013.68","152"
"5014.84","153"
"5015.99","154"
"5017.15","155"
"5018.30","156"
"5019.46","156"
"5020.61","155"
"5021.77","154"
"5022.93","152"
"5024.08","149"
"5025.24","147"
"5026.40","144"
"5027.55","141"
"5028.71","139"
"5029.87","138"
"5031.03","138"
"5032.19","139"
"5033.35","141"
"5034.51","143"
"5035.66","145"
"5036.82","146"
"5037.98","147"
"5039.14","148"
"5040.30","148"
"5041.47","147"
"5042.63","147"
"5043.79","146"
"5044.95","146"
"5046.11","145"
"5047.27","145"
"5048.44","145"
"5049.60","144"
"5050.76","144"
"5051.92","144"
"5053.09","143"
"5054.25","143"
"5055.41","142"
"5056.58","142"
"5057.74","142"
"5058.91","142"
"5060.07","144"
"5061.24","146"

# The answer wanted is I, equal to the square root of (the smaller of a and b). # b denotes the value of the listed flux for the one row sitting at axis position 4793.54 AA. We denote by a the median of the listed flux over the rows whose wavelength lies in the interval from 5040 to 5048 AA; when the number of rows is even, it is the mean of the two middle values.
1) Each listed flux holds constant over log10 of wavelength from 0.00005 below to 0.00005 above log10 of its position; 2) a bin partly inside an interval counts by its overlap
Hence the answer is 12.0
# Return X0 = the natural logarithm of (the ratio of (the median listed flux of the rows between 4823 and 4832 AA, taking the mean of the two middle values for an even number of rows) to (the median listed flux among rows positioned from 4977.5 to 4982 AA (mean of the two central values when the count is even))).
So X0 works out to 0.04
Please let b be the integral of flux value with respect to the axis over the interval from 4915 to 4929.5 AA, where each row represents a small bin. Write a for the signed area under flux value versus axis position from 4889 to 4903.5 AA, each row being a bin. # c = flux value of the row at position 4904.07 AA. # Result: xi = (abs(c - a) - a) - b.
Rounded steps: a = 1924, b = 1997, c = 146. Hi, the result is -2143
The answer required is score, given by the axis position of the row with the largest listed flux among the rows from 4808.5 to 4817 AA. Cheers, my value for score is 4816.78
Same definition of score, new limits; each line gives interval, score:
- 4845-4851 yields 4845.70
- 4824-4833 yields 4824.55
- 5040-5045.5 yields 5040.30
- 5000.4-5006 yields 5005.61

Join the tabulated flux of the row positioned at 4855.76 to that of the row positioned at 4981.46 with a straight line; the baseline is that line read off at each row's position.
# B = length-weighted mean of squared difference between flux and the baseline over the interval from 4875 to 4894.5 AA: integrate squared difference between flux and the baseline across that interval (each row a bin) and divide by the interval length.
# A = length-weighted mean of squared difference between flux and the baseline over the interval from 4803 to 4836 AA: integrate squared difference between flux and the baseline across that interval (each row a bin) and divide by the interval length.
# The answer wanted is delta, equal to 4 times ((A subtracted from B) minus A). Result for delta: 2420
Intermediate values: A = 83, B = 770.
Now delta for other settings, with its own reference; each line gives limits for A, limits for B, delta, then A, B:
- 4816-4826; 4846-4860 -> -1493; 187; 1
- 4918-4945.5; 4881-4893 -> 3246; 22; 855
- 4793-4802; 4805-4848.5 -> 141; 14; 64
